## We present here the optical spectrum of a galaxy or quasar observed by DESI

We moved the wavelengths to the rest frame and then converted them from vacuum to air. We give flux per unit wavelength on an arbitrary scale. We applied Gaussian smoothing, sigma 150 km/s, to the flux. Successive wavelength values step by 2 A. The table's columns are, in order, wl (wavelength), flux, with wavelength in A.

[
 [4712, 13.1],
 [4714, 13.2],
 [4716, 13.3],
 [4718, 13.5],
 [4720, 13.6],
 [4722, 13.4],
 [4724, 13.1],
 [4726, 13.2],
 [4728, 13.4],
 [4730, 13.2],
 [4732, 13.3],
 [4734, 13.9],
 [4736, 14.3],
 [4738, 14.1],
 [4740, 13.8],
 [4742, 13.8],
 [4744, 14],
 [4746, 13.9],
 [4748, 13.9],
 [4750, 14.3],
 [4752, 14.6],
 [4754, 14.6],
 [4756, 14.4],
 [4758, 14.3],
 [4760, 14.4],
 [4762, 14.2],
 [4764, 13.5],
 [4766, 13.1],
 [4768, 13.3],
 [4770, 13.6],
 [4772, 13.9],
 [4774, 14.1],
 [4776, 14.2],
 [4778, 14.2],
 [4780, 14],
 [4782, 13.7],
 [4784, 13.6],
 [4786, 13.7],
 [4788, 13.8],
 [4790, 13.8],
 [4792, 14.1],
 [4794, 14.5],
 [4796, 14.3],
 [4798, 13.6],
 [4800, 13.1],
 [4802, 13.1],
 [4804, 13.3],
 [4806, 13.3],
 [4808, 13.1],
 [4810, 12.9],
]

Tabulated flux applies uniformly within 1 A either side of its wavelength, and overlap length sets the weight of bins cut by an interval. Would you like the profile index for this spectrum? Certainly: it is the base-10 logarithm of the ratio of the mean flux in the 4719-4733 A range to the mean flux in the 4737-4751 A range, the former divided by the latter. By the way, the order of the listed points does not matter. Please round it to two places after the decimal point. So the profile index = -0.02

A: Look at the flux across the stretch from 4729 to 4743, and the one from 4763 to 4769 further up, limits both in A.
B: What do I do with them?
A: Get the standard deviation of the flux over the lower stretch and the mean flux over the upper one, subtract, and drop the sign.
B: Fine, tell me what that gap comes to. 12.9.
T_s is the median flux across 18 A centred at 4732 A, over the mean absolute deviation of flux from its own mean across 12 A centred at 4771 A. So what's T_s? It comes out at 37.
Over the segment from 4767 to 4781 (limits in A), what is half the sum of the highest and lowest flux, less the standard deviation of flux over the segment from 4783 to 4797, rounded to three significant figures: 13.4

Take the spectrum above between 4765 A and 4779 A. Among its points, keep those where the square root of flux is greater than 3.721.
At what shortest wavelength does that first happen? 4772 A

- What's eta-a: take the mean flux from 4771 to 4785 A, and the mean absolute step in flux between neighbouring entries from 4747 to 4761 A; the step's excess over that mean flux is -13.77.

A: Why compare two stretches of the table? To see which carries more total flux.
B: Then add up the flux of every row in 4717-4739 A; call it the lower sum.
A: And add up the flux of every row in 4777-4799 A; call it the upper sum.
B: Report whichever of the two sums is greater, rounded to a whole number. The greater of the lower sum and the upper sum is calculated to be 153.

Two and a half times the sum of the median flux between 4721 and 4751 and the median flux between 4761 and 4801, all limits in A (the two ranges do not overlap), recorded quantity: 69.0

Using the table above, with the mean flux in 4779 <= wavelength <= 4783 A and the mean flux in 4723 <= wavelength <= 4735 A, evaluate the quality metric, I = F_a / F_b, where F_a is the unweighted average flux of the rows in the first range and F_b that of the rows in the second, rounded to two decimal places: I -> 1.04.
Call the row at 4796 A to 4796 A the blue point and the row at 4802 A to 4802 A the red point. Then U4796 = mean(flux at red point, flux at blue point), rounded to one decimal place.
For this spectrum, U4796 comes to 13.7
